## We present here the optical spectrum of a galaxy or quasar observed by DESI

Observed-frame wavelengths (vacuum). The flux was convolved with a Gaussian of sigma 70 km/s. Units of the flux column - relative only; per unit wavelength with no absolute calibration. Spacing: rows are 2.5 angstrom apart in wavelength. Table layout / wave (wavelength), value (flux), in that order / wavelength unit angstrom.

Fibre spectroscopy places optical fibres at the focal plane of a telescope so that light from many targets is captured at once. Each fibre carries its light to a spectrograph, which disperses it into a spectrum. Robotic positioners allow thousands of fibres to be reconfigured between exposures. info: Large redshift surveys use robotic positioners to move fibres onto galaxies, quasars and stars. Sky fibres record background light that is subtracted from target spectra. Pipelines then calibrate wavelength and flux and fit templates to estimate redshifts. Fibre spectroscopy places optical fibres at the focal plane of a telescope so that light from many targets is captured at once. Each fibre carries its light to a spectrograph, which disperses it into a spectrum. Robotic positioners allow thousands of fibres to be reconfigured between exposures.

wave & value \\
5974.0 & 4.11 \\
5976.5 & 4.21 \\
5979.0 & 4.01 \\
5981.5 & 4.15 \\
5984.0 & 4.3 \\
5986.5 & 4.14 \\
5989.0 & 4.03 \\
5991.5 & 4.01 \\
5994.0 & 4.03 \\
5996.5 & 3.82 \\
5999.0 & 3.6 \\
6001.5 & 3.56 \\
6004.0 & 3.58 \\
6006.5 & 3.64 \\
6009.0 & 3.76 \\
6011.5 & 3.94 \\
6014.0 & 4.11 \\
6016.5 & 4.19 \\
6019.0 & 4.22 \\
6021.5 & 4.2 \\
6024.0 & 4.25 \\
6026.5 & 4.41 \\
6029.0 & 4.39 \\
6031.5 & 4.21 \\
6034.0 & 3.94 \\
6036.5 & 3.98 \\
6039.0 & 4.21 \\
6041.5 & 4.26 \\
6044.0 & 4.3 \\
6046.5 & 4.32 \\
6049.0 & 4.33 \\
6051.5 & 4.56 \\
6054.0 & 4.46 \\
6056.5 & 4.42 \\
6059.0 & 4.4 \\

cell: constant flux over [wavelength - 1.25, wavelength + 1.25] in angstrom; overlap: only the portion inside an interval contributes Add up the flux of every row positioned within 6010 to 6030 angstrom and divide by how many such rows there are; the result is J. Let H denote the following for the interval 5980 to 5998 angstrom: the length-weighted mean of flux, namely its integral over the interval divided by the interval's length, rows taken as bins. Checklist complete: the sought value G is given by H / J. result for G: 0.96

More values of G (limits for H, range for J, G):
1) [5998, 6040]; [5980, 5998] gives 0.99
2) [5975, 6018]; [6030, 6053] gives 0.93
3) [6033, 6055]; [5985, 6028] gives 1.07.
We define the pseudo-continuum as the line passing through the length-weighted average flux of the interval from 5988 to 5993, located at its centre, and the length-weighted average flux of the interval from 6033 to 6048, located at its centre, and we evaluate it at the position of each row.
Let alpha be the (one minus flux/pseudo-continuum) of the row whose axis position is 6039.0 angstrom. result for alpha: -0.01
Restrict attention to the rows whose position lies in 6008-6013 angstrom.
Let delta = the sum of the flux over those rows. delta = 7.70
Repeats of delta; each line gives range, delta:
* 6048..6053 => 8.89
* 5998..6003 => 7.16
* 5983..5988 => 8.44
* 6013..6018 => 8.30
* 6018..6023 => 8.42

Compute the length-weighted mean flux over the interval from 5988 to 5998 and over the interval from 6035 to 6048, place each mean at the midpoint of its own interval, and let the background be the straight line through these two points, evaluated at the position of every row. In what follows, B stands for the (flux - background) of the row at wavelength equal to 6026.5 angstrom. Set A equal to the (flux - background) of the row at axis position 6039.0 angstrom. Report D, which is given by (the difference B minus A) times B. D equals 0.073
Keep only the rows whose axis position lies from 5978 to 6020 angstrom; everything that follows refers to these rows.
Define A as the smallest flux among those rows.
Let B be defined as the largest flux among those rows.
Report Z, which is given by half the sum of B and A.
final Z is 3.93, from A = 3.56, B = 4.3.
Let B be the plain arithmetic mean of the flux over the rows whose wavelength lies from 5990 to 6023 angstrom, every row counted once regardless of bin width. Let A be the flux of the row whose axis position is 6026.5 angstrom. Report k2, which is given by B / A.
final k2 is 0.884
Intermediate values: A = 4.41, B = 3.90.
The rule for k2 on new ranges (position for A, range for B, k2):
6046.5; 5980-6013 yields 0.900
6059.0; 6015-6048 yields 0.959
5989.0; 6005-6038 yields 1.016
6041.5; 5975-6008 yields 0.922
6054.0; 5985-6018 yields 0.869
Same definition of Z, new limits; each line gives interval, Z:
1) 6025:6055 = 4.25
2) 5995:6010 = 3.69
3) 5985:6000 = 3.87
